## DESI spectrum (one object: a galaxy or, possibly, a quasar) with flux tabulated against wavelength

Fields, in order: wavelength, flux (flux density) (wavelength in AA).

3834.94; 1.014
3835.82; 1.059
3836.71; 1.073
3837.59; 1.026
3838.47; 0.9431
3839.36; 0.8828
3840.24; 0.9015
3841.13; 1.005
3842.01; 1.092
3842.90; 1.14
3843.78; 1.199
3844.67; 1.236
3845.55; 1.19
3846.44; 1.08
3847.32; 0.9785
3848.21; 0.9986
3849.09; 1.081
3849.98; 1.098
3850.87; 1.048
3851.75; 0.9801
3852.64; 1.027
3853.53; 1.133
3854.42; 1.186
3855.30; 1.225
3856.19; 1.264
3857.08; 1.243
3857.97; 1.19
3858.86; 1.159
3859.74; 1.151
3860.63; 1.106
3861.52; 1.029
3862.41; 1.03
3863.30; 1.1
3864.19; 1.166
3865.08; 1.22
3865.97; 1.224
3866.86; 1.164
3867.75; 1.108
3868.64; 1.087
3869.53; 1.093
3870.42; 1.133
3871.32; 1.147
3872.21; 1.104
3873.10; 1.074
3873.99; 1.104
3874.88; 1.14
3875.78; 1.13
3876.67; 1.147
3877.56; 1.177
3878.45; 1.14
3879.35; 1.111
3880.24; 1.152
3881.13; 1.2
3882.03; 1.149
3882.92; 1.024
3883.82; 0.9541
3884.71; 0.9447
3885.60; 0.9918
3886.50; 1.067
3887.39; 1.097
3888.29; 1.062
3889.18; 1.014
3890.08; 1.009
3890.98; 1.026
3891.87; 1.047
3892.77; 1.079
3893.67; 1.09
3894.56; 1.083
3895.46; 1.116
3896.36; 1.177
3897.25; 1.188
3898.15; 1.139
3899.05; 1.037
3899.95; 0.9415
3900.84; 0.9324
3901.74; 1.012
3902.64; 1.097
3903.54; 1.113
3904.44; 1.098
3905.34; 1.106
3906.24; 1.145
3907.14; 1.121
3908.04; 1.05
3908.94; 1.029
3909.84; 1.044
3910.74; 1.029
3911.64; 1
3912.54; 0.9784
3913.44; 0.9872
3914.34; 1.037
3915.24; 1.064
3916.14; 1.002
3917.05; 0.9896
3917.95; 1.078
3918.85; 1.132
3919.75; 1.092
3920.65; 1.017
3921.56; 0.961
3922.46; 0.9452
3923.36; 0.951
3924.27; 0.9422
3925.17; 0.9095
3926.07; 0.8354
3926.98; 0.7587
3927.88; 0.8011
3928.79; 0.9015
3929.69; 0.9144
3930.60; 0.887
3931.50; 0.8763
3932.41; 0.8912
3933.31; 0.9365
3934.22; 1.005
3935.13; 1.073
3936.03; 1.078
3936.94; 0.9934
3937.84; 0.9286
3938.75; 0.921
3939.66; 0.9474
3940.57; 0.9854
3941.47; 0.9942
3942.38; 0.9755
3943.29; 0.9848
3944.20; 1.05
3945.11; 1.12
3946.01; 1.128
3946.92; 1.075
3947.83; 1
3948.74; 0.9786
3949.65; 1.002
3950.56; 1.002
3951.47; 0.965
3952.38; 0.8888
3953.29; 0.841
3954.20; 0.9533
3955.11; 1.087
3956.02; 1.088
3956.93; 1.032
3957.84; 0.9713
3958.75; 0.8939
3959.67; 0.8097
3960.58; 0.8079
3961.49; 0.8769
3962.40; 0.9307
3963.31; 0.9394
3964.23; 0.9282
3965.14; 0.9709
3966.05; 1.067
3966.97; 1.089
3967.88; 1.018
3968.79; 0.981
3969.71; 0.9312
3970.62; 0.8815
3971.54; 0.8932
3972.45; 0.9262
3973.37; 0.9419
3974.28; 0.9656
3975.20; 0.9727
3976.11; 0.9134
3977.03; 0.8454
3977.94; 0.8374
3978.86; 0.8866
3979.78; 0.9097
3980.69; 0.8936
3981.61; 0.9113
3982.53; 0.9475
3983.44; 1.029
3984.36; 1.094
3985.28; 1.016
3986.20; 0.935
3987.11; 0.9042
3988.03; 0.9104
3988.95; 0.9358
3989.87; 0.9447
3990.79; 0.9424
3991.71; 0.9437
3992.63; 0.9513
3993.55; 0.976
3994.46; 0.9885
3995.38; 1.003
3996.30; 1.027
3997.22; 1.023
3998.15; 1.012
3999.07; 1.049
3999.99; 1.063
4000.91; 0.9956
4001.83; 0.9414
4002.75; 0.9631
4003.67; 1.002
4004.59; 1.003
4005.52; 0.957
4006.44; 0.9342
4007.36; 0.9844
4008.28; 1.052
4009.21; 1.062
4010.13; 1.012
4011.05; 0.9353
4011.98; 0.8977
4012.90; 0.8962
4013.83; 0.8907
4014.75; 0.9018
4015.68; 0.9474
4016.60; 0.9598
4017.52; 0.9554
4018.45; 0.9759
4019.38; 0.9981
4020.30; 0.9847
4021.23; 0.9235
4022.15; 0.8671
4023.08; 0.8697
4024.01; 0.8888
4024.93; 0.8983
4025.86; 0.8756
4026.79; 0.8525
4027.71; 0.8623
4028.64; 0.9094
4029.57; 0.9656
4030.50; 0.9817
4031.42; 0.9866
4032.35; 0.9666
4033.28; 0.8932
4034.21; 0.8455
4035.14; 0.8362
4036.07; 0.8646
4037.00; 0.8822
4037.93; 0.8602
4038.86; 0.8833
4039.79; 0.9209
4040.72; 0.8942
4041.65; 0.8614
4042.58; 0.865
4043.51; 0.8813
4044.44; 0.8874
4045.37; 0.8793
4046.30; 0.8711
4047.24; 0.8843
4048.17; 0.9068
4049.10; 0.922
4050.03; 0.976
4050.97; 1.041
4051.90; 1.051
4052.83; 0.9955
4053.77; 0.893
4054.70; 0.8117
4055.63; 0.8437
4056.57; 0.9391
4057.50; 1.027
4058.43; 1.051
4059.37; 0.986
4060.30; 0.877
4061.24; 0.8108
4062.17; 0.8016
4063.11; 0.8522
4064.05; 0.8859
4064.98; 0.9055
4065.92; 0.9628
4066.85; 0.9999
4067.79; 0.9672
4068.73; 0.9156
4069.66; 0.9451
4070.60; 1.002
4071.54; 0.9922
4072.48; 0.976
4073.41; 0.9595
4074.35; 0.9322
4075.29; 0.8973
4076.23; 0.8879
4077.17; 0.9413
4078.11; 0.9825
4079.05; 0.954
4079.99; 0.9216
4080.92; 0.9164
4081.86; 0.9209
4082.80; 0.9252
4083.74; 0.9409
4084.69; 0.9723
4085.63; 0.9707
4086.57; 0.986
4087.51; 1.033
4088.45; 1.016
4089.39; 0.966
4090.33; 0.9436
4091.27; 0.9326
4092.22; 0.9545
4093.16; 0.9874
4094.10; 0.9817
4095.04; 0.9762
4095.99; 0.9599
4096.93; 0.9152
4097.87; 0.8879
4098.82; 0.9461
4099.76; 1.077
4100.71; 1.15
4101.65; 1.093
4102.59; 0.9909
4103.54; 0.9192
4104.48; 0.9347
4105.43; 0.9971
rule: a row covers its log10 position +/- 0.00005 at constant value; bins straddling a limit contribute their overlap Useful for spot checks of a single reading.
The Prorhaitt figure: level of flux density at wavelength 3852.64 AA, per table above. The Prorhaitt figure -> 1.027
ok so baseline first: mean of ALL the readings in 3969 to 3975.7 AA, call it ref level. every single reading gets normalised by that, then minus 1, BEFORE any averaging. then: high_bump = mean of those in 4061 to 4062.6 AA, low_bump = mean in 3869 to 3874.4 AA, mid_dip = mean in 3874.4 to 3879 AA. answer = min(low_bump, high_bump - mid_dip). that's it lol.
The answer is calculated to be -0.37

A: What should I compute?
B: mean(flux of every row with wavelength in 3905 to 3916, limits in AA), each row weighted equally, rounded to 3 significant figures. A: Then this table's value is 1.05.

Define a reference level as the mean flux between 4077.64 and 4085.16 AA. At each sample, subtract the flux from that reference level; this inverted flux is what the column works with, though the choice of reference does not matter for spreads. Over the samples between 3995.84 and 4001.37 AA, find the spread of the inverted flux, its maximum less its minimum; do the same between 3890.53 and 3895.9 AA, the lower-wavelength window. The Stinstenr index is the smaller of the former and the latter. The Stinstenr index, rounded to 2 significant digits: 0.067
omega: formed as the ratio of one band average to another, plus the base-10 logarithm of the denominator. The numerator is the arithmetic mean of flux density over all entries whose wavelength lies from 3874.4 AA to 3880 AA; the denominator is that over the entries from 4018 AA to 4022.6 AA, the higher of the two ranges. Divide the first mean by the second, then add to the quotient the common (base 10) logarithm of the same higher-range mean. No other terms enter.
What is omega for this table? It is 1.18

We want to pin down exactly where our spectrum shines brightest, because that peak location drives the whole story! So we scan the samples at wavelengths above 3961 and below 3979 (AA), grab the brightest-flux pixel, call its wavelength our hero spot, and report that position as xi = 3966.97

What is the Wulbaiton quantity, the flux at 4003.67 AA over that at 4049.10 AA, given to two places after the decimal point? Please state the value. 1.09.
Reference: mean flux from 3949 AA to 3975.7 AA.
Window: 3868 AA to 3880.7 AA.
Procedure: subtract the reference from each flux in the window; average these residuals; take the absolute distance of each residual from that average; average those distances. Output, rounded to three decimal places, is 0.025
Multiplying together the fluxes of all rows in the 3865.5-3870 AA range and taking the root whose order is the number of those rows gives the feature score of 1.13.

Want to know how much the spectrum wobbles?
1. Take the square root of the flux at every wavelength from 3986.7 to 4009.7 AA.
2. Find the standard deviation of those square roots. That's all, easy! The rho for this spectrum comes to 0.023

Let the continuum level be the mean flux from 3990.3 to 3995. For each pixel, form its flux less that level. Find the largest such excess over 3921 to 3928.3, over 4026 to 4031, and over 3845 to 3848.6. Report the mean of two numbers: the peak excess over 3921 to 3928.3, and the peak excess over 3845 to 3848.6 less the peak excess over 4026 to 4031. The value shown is 0.10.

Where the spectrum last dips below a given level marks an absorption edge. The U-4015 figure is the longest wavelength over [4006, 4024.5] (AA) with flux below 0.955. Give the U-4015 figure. 4024.01 AA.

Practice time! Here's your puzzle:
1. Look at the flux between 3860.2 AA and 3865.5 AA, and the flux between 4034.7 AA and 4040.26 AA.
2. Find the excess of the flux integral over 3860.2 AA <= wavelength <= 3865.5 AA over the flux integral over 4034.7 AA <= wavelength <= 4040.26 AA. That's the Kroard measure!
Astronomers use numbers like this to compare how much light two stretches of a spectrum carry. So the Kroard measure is 1.0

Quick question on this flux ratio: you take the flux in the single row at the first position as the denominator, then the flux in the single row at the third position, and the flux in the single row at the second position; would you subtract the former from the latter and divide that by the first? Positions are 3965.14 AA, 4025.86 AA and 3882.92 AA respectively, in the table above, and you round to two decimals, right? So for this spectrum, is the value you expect 0.15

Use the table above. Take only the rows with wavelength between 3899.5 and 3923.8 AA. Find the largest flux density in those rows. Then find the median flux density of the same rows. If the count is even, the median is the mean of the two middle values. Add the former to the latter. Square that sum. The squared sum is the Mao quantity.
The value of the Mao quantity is 4.7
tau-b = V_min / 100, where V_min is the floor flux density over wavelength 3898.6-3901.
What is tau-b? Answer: 0.0093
